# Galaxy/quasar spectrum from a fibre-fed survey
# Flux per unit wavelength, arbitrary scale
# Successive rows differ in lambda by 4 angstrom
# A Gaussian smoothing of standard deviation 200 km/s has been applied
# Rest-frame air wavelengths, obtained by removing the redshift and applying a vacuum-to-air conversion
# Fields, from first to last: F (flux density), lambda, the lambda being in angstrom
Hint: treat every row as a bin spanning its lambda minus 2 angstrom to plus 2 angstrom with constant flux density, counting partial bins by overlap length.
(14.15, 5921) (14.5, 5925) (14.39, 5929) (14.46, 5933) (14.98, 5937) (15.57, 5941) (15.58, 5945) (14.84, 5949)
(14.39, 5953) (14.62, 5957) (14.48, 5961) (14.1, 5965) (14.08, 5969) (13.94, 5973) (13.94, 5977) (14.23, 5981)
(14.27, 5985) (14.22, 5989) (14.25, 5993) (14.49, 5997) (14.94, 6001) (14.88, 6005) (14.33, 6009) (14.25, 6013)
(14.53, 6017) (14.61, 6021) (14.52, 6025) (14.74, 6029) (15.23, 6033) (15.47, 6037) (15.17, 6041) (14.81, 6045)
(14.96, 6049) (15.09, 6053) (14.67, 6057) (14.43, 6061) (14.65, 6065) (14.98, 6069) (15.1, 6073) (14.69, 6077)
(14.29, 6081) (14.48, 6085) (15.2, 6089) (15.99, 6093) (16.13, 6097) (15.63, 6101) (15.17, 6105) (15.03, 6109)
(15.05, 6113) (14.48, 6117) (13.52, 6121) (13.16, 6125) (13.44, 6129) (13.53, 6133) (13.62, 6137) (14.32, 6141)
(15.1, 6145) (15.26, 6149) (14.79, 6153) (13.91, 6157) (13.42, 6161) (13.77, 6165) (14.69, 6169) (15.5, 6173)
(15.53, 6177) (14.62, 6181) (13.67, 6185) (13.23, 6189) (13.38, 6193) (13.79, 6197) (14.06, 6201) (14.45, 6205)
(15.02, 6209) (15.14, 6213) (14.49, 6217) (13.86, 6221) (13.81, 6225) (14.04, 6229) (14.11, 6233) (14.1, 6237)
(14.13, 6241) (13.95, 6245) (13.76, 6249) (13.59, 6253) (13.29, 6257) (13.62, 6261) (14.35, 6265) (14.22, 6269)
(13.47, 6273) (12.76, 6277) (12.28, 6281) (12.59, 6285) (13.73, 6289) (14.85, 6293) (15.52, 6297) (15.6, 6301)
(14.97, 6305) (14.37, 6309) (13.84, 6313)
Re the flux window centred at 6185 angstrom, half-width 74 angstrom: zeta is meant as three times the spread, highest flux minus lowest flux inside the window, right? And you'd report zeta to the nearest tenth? 7.1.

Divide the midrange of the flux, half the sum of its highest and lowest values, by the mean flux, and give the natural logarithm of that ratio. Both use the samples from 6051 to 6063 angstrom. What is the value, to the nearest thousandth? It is 0.002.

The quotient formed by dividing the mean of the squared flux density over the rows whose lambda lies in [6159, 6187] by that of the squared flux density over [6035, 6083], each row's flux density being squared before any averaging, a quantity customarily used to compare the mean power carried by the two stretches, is 0.949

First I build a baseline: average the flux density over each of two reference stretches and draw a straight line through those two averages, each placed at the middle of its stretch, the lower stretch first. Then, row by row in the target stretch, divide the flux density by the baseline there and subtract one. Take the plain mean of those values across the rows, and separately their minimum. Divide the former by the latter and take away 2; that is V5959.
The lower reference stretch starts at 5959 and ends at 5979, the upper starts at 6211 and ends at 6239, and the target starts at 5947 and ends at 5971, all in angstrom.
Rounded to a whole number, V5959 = -13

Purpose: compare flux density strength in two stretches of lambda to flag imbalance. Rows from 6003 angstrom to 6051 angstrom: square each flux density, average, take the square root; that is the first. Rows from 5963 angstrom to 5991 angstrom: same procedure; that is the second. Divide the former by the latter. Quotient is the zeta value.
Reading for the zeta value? 1.05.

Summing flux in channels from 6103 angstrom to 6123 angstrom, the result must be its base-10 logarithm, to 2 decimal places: 1.86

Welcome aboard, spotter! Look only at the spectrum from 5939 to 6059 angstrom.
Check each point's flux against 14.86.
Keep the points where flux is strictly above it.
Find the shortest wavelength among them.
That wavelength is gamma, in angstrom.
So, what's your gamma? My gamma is 5941 angstrom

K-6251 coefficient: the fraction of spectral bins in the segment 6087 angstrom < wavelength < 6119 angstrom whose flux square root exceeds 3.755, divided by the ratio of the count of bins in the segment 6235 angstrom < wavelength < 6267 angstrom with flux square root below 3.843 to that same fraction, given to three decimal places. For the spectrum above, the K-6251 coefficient 0.125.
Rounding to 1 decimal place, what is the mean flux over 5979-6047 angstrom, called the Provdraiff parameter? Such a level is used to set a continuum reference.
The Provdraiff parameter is 14.6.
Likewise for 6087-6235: 14.4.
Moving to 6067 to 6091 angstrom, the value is 14.8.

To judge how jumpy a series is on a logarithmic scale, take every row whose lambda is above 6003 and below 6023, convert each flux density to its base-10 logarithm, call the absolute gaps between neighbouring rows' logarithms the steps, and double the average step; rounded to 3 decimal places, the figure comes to 0.015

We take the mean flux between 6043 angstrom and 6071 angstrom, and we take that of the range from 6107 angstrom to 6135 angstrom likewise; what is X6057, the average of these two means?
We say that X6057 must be 14.4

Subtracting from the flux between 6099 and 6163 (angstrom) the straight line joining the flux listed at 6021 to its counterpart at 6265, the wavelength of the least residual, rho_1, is 6125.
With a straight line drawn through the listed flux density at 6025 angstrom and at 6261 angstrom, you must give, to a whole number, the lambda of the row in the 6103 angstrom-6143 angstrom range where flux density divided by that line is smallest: 6125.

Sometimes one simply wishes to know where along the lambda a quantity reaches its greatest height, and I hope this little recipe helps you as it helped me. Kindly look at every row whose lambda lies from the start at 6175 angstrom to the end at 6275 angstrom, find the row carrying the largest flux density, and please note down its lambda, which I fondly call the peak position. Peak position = 6177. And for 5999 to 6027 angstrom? 6001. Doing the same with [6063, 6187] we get 6097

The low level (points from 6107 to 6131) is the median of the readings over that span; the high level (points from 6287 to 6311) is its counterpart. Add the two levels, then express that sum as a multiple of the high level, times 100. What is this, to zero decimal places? 194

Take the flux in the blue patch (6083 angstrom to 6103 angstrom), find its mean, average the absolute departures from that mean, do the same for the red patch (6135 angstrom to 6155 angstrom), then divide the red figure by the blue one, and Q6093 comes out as 1.0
